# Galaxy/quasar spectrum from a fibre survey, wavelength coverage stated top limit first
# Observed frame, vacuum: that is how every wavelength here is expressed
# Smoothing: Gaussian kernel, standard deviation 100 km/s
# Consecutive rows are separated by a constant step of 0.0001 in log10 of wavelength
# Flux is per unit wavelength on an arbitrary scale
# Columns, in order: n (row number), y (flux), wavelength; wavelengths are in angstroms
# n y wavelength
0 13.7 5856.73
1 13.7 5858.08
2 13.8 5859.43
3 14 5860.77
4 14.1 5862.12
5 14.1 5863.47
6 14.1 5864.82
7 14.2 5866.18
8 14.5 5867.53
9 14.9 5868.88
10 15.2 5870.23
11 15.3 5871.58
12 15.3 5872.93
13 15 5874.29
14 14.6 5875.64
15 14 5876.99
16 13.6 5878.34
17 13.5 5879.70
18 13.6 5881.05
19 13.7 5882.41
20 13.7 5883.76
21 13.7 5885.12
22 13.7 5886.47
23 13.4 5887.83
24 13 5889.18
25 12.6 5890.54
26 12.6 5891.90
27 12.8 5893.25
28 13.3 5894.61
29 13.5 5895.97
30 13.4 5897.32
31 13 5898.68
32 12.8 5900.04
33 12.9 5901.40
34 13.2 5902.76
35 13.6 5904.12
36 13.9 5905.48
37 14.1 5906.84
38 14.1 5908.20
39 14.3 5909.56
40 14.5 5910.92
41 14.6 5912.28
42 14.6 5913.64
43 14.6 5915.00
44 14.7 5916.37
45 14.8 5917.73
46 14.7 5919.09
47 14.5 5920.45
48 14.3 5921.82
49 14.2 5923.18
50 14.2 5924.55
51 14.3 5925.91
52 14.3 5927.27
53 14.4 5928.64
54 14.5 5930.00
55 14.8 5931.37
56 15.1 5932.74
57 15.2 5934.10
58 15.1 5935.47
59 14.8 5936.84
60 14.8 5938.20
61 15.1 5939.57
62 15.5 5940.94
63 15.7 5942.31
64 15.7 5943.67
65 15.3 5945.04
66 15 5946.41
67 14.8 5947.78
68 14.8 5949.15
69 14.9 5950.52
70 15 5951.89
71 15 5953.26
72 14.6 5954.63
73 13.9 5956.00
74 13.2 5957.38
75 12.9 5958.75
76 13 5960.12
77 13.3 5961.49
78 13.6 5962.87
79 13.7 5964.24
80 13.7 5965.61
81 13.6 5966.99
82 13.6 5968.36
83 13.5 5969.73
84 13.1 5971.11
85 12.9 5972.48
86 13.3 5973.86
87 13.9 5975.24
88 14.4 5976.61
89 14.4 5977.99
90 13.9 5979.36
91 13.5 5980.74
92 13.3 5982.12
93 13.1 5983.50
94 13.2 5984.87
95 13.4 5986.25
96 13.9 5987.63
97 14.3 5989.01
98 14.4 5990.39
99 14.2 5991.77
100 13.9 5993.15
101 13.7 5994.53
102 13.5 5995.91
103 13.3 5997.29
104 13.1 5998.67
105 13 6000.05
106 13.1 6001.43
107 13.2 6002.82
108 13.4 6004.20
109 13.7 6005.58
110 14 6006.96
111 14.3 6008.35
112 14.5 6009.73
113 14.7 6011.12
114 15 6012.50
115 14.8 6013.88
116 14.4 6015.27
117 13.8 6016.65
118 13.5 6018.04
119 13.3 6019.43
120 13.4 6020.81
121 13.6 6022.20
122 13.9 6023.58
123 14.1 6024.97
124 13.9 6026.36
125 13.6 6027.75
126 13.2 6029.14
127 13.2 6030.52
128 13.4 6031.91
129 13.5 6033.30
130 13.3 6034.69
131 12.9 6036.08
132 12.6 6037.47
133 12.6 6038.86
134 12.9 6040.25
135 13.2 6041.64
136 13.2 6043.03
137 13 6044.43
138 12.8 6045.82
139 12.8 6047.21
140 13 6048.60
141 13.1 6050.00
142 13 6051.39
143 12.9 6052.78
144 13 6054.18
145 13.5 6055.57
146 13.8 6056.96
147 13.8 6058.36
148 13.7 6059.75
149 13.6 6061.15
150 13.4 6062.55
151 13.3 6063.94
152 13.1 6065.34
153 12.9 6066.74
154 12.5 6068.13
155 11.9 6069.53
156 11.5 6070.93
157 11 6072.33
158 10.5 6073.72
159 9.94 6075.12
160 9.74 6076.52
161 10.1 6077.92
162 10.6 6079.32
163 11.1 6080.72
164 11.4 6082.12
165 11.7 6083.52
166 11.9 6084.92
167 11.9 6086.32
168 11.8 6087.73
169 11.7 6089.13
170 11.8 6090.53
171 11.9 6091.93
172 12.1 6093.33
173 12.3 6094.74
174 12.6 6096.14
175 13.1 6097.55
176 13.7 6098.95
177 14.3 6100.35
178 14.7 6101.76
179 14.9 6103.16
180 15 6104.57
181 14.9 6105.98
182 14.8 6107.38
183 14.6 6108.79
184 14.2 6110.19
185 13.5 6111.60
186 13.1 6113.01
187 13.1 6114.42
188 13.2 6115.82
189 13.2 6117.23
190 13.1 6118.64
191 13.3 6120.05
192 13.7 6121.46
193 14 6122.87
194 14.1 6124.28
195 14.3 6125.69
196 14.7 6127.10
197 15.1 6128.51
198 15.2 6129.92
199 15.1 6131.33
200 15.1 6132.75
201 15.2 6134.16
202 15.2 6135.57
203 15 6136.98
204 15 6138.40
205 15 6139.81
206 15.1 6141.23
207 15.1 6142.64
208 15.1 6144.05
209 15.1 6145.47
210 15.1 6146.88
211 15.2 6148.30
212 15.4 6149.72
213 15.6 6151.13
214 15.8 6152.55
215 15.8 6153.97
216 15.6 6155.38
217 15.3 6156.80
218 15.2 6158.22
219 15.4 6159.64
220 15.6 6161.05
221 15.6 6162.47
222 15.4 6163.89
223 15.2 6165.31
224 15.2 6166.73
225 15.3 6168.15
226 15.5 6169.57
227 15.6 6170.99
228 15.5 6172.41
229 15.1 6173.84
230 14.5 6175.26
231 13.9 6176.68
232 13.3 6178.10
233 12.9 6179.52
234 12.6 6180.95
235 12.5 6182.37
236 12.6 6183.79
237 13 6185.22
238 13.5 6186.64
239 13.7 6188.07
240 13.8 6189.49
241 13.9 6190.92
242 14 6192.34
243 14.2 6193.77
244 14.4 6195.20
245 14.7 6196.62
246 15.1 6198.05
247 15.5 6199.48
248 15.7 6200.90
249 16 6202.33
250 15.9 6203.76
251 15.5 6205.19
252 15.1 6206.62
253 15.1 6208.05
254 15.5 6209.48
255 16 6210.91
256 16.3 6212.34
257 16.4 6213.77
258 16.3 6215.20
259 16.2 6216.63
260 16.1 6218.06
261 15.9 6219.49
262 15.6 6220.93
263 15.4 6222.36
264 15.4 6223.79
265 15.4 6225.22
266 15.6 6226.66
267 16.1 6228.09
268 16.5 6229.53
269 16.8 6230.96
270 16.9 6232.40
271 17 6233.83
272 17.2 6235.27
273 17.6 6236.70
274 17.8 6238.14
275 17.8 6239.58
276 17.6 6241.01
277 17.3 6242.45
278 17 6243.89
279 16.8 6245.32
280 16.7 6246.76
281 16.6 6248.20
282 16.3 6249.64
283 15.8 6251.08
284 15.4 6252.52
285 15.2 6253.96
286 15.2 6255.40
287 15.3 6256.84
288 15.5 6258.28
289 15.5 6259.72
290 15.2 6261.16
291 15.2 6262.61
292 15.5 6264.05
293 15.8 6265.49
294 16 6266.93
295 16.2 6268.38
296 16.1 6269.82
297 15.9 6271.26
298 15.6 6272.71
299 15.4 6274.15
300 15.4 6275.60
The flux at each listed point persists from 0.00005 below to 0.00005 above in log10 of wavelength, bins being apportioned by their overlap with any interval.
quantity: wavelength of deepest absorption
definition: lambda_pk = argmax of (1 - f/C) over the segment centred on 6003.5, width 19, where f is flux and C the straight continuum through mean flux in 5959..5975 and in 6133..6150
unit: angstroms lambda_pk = 6000.05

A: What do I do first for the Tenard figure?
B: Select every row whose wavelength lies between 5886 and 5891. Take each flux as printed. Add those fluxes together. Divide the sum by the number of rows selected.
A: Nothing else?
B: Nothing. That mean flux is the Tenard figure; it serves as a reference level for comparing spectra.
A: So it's 13.2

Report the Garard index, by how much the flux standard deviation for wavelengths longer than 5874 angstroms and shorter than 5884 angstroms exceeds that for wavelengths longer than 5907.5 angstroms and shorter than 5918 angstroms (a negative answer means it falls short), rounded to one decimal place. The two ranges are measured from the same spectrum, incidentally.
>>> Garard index 0.3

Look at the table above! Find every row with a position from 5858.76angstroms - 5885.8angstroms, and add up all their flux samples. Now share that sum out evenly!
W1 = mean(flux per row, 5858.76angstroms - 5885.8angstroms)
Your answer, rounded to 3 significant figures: 14.2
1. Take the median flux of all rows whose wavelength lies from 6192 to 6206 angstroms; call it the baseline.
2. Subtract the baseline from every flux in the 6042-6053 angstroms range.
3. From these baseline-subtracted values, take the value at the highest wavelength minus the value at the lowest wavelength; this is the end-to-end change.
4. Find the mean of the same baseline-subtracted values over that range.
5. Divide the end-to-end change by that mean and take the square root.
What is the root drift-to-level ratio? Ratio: 0.36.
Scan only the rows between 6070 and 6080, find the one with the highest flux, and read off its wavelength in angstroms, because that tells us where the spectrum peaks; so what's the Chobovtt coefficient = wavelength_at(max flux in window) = 6070.93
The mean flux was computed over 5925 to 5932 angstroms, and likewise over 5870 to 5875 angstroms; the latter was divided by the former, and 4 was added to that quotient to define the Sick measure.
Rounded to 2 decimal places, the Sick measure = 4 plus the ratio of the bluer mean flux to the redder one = 5.05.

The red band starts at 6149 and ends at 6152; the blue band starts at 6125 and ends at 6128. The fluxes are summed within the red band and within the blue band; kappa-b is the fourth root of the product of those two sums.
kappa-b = 5.48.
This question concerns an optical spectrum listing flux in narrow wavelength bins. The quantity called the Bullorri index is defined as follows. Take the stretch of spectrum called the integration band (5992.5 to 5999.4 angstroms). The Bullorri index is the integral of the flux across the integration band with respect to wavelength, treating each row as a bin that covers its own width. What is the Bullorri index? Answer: 93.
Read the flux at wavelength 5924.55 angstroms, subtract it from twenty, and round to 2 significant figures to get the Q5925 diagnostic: 5.8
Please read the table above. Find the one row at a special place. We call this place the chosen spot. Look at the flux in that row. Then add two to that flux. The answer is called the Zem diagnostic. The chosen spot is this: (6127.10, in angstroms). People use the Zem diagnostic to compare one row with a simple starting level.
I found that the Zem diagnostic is 16.7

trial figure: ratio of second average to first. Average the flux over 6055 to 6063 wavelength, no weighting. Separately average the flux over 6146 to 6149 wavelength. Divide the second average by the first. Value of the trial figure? 1.11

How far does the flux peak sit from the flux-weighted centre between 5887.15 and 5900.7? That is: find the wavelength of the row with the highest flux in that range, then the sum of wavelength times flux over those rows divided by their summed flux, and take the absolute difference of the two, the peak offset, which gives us 2.0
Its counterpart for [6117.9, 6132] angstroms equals 4.7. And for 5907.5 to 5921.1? 3.4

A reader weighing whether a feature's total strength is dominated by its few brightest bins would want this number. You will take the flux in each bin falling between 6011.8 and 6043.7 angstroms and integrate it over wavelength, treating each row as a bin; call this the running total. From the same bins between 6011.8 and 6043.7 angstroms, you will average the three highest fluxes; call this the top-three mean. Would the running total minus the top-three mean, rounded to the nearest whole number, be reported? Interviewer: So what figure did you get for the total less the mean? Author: 417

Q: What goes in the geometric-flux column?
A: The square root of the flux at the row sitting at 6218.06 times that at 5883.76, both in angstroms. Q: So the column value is 14.9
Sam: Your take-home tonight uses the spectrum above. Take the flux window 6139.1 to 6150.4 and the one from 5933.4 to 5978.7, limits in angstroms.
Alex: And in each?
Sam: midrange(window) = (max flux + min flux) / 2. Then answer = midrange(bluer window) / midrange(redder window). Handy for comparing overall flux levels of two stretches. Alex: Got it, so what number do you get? 0.94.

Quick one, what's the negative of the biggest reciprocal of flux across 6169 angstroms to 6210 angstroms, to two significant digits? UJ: -0.080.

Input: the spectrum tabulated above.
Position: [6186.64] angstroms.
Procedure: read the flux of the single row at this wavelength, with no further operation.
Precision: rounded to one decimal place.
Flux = 13.5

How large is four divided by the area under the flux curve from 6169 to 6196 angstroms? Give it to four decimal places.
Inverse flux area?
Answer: 0.0106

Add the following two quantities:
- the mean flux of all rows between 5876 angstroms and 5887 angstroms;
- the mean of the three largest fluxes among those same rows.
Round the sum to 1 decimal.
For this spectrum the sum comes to 27.5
